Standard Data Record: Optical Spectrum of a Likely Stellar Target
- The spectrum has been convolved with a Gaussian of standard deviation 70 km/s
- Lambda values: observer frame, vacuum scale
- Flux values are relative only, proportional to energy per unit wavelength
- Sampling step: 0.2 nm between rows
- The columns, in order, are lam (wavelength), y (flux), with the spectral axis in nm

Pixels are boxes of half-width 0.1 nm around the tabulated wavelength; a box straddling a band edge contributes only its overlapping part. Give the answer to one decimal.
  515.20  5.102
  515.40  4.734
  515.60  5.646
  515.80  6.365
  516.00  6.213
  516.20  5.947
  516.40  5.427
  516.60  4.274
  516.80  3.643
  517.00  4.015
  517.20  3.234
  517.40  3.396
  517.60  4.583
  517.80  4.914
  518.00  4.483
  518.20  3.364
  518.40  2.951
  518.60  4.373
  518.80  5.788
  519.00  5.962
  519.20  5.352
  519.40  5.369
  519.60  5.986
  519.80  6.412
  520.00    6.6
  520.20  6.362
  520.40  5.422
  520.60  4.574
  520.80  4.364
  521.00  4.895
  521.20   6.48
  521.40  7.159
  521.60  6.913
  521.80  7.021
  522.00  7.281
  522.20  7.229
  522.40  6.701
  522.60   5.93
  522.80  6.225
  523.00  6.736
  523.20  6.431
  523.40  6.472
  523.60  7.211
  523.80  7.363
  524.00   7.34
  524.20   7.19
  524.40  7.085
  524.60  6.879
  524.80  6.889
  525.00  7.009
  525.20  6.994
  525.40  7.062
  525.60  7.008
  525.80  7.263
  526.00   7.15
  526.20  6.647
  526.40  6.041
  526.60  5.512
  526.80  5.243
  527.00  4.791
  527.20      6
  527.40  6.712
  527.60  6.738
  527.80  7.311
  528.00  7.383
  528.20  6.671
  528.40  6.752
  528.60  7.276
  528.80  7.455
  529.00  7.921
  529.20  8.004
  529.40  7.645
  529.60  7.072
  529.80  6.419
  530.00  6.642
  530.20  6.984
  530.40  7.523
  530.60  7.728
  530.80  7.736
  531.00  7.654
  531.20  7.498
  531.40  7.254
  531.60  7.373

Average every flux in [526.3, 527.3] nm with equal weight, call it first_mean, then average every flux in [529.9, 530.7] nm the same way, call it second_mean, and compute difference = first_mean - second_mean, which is -1.7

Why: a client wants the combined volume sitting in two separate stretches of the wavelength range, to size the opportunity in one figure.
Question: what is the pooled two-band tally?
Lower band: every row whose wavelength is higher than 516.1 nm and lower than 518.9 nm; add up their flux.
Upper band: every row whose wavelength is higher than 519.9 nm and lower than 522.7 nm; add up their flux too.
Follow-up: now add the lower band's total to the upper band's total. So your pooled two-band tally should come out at 147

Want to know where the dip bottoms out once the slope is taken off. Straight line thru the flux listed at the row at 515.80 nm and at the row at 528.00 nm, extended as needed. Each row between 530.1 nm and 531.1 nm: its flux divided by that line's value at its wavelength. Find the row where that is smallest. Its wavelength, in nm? 530.20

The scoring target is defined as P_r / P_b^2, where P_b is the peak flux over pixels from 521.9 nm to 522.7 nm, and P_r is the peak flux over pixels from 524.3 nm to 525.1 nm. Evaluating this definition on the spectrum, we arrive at 0.13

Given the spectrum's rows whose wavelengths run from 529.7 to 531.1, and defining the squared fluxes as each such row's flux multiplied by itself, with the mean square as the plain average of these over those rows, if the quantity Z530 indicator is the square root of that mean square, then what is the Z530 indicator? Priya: 7.3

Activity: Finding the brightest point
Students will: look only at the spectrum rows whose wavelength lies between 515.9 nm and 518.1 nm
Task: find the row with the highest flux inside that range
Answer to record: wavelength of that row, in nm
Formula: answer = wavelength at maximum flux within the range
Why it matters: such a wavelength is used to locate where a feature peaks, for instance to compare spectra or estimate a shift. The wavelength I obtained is 516.00 nm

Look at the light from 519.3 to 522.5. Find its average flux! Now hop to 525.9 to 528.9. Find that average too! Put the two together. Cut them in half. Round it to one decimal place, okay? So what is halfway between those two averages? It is 6.3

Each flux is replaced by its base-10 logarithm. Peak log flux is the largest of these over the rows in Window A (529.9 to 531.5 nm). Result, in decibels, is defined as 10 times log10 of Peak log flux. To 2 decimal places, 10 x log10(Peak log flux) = -0.51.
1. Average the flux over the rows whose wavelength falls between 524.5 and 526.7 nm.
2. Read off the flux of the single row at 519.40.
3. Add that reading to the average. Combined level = 12.1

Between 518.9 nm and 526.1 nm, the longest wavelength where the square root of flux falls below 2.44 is 522.60 nm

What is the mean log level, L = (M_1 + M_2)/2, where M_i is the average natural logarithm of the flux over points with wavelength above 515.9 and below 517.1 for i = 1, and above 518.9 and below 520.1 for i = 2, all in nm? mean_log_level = 1.68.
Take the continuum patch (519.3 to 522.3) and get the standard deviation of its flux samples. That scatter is 1.0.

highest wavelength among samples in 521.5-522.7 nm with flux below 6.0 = 522.60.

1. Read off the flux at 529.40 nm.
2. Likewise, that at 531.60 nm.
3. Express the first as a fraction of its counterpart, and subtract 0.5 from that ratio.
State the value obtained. 0.54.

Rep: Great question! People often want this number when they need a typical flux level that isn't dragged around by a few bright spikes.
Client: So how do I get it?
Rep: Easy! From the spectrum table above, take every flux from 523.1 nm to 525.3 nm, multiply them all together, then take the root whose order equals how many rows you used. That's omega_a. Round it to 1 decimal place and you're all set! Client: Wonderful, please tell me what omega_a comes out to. 7.0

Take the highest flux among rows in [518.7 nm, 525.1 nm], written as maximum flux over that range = 7.363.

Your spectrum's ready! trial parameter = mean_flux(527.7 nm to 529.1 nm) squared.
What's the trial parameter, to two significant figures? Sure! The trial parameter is 53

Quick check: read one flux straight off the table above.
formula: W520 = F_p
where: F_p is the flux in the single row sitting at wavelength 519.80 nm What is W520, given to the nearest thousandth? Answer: 6.412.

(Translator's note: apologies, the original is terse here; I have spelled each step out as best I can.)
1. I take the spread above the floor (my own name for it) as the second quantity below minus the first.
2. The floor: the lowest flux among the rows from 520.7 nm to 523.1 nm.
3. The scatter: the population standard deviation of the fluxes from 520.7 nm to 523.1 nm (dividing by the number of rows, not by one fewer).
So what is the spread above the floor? -3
